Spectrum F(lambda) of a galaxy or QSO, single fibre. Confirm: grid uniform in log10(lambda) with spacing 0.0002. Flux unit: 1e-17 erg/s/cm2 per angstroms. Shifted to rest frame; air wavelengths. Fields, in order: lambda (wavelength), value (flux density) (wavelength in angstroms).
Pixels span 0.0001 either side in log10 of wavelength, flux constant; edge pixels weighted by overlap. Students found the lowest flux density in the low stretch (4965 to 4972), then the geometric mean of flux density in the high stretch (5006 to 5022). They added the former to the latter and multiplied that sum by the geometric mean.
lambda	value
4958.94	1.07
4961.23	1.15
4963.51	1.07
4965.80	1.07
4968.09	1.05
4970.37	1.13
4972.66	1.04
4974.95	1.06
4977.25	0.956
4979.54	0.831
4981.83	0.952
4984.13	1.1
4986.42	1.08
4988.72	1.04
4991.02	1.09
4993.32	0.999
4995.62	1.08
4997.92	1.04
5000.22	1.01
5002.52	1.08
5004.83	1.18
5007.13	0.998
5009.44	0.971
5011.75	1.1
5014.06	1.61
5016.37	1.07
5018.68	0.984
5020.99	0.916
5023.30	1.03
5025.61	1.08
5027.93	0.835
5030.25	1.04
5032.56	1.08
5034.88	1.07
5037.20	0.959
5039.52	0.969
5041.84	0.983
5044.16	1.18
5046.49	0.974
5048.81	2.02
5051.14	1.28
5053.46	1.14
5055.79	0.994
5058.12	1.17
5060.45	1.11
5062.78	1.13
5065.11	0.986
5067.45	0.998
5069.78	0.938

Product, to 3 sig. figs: 2.28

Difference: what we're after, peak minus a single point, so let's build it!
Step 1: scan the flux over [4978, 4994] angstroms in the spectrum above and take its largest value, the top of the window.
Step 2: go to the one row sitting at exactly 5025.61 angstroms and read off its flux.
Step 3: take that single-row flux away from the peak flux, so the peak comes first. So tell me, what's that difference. 0.0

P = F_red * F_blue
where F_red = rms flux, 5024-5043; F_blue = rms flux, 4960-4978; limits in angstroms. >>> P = 1.07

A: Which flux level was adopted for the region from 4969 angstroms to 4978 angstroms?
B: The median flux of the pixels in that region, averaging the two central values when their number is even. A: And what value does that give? 1.05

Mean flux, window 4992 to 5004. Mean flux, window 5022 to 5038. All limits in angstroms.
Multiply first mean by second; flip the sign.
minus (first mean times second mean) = -1.06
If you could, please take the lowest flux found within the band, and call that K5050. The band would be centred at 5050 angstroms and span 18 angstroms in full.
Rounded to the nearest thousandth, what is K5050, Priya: 0.974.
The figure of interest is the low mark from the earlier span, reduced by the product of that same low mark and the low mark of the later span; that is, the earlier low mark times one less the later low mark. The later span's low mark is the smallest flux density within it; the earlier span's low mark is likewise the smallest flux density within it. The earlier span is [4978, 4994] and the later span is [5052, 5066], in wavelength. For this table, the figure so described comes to 0.01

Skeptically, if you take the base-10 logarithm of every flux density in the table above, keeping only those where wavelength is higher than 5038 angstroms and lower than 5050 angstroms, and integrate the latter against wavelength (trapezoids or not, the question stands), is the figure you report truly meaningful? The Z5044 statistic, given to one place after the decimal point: 0.8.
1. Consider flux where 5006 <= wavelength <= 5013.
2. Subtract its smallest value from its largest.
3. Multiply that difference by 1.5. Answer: 0.19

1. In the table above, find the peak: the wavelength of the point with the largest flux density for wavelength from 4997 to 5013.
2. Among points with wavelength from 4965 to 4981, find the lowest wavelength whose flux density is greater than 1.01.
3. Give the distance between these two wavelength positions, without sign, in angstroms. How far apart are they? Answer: 39.0 angstroms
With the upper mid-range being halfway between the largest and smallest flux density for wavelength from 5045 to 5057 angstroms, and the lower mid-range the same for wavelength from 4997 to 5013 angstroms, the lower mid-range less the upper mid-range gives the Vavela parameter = -0.4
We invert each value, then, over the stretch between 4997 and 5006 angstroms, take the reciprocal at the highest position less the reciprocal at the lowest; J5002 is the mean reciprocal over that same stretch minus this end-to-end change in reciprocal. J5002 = 1.05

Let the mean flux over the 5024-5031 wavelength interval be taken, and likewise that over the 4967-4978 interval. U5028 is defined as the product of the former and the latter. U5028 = 1.03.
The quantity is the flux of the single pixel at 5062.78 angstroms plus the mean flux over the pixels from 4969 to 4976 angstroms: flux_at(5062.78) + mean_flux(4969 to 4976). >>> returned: 2.207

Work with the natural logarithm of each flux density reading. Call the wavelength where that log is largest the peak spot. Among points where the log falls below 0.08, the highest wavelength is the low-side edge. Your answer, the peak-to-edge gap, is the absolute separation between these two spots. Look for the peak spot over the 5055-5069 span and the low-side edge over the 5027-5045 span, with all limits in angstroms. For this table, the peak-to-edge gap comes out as 16.3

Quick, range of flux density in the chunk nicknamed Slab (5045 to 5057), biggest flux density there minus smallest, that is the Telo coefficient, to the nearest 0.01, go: 1.05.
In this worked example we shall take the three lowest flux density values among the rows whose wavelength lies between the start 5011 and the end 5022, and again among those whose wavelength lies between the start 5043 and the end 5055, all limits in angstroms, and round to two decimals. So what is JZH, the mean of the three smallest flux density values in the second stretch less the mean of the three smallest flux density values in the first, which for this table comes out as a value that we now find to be 0.11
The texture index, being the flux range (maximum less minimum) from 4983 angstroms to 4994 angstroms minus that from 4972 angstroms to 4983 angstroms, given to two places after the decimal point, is -0.13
